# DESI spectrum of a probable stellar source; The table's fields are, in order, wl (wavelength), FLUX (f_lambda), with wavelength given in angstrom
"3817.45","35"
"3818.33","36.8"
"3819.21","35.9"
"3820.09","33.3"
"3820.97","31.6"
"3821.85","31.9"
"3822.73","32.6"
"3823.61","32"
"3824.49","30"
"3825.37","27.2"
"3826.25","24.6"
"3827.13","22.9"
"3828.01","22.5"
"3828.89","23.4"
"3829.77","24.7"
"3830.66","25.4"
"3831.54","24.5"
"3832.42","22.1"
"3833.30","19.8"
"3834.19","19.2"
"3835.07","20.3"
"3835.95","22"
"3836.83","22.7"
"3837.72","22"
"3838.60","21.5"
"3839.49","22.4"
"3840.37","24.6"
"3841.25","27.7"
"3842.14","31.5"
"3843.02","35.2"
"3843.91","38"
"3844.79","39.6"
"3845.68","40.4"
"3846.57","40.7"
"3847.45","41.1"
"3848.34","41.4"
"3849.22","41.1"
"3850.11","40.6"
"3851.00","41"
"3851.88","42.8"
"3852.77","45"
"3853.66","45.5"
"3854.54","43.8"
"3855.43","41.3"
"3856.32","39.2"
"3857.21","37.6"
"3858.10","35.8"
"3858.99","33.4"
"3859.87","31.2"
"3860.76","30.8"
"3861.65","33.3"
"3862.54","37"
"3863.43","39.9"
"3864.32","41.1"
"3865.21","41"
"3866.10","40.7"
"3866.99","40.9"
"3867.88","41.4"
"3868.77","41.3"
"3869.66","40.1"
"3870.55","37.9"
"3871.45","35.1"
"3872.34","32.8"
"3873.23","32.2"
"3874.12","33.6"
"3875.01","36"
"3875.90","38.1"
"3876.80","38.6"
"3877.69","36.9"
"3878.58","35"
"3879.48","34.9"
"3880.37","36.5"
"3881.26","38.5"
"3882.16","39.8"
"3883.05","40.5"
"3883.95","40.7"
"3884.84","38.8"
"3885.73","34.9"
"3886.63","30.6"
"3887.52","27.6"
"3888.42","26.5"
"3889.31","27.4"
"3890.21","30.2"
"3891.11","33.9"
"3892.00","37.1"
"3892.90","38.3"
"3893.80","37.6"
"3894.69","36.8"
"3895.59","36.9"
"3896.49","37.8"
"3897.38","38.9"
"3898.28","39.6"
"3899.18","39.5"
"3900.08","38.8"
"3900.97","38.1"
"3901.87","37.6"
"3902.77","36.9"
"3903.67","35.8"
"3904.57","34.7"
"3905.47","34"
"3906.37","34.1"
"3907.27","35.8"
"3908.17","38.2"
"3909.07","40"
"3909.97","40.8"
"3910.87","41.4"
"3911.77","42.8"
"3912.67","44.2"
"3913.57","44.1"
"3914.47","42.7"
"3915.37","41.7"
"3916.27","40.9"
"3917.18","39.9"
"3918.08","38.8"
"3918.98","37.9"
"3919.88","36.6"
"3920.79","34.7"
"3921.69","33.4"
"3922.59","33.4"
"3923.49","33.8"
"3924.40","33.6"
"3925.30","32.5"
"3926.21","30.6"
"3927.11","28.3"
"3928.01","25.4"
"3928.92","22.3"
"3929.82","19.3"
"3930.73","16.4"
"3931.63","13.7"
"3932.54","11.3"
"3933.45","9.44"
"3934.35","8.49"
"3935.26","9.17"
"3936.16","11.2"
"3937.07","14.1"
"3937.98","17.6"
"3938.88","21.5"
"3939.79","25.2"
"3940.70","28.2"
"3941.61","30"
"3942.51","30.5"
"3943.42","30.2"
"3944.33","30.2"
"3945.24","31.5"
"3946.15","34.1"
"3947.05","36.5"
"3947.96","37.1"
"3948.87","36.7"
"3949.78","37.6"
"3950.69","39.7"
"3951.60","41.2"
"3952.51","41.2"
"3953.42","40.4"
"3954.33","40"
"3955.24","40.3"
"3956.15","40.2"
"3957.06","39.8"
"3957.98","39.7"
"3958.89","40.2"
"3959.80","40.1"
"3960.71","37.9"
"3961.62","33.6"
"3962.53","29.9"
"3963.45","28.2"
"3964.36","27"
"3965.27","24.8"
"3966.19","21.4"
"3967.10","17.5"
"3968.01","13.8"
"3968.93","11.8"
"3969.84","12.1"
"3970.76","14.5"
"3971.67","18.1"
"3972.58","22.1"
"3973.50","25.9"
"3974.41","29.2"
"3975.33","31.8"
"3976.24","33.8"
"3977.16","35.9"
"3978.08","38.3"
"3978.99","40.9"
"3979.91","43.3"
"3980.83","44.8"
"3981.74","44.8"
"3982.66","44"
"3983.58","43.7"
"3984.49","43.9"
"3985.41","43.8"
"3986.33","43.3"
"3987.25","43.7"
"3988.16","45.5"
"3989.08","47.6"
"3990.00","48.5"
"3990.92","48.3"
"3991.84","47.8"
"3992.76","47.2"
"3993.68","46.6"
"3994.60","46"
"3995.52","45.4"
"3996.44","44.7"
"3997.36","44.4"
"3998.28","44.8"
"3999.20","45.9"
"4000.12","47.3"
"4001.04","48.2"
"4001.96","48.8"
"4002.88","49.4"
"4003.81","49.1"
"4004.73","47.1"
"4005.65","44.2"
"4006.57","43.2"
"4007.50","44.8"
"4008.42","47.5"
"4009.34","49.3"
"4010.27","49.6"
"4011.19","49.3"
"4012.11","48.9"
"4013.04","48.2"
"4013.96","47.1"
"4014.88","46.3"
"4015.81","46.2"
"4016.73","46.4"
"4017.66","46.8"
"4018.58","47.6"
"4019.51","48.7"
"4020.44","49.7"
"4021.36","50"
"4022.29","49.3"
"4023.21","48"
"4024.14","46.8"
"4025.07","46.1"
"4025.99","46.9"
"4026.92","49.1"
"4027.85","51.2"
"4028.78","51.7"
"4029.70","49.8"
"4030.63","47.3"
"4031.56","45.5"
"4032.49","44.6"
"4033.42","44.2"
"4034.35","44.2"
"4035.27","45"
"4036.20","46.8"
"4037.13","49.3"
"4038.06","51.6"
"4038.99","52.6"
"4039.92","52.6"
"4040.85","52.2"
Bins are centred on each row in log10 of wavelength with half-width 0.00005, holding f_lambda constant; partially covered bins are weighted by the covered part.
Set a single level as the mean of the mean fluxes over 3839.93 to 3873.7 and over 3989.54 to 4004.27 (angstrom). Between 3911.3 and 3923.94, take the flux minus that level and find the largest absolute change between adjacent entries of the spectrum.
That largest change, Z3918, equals 1.9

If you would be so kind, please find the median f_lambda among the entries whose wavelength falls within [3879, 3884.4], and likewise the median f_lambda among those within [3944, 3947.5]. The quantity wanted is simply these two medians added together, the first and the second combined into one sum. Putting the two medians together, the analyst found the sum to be 72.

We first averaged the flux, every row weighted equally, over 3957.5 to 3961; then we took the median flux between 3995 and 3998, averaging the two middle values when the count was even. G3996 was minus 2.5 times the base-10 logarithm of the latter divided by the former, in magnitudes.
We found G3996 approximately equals -0.13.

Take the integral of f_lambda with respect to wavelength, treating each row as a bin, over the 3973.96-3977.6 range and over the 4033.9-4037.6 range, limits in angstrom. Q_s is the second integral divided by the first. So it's 1.4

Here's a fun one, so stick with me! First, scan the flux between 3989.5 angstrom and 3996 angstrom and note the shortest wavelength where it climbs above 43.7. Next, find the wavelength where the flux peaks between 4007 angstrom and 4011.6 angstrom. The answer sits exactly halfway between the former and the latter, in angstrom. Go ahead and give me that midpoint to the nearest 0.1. 4000.1 angstrom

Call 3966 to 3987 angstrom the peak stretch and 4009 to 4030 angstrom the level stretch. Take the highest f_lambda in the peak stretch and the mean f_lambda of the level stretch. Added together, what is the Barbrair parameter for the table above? 93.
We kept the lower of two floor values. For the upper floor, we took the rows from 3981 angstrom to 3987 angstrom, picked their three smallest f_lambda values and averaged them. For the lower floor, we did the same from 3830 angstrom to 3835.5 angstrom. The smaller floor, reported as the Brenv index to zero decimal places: 20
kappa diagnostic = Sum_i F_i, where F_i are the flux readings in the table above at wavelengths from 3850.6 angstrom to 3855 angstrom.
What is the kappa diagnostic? 218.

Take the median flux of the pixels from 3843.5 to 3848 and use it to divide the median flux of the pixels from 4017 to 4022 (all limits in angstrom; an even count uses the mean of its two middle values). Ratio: 1.21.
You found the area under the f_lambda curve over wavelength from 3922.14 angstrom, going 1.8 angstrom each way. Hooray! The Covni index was 122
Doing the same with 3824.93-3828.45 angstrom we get 86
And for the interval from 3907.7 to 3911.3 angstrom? 144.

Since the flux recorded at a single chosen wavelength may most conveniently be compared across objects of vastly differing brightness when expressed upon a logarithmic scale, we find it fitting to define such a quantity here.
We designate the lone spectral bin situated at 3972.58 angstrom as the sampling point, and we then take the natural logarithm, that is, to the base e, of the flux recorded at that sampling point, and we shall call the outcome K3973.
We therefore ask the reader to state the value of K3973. 3.10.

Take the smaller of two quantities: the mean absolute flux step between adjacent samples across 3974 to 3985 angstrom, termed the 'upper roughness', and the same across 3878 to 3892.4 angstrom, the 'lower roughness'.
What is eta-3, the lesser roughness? 1.54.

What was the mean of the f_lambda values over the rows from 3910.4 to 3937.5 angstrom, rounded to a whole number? 29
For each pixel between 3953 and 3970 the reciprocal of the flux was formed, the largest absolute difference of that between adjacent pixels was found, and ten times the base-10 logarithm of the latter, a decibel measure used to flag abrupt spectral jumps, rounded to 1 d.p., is -18.1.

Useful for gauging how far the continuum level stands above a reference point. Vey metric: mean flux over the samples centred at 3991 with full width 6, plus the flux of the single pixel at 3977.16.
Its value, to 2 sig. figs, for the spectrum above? 83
